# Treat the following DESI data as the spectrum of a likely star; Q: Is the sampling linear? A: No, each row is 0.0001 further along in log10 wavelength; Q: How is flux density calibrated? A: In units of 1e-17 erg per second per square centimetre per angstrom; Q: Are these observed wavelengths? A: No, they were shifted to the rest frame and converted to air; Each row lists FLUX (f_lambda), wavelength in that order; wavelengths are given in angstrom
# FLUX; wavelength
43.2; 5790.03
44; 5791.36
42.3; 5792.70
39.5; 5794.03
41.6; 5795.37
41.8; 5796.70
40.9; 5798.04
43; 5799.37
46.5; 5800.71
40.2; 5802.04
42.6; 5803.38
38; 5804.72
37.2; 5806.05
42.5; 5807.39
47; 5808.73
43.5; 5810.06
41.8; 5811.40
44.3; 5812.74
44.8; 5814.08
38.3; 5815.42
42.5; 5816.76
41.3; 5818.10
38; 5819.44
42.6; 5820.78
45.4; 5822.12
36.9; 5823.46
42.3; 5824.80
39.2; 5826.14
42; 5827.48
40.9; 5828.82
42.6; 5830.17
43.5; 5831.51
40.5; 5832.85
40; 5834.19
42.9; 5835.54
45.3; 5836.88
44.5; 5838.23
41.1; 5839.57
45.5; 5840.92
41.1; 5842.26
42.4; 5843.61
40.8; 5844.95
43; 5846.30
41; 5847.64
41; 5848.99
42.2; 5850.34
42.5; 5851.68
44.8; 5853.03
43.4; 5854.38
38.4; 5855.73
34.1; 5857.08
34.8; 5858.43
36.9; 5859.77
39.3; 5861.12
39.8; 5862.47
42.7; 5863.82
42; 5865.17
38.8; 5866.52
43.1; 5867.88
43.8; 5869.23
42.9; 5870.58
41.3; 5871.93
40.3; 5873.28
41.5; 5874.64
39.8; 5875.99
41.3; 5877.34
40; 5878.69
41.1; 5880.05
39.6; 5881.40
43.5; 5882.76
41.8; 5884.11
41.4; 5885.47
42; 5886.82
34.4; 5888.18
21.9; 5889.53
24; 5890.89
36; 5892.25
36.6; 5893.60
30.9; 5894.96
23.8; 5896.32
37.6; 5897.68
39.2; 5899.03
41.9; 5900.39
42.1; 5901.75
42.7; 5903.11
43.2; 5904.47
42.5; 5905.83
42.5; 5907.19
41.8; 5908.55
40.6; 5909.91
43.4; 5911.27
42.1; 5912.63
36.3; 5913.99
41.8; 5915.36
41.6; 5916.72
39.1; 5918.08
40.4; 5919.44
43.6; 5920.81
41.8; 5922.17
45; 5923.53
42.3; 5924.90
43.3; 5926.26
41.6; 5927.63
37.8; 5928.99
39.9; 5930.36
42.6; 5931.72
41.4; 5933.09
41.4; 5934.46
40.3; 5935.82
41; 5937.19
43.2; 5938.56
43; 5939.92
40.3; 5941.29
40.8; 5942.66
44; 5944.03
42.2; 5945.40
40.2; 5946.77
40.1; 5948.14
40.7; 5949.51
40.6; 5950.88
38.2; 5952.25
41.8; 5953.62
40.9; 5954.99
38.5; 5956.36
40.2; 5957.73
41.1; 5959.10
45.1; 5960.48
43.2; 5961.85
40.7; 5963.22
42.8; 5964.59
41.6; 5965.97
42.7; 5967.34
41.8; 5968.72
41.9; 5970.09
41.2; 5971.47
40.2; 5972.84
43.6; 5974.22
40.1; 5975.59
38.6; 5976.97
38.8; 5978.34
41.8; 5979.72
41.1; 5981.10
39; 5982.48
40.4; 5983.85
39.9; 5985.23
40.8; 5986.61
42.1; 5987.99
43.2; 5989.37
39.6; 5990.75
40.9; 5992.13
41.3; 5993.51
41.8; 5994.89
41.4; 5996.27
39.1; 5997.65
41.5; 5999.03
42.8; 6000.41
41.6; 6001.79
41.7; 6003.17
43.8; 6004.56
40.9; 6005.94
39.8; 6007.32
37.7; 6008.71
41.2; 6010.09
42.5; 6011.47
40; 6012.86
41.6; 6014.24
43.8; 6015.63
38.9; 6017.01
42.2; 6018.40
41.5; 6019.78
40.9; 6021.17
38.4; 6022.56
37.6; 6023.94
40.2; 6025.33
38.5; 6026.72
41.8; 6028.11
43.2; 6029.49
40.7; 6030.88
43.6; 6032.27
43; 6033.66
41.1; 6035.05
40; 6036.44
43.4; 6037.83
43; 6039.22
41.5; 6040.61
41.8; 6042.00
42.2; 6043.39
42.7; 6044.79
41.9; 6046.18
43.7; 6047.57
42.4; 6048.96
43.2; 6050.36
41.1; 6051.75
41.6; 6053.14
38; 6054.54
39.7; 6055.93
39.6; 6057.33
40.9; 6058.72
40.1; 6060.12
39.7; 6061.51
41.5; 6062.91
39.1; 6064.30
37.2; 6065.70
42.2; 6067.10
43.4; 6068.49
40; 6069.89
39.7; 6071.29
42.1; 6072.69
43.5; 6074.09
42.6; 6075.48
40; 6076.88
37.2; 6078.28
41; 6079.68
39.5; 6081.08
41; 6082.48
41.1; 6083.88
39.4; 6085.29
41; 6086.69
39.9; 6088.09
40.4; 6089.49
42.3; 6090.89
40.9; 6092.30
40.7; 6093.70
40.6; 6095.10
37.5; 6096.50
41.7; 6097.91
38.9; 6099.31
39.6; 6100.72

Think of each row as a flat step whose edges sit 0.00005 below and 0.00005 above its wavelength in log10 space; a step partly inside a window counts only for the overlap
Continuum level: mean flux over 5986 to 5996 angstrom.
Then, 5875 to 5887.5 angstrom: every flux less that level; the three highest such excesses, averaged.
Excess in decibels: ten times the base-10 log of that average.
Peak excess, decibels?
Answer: 0.2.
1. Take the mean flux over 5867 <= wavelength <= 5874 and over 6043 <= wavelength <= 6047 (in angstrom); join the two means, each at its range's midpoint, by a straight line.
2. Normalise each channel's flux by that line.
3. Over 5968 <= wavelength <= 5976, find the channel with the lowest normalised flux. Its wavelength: 5975.59 angstrom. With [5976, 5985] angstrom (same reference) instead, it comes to 5976.97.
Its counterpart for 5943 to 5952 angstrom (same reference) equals 5948.14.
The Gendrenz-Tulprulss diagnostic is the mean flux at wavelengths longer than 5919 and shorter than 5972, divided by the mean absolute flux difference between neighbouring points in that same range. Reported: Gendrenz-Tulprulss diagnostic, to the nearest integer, 24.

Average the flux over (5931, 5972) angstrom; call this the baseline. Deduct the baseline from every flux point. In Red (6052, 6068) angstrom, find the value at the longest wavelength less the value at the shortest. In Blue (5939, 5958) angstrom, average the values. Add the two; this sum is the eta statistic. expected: 0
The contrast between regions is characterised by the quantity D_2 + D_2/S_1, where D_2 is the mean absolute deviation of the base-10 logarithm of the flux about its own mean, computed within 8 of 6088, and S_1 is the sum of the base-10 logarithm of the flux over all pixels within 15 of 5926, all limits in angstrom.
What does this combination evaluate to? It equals 0.007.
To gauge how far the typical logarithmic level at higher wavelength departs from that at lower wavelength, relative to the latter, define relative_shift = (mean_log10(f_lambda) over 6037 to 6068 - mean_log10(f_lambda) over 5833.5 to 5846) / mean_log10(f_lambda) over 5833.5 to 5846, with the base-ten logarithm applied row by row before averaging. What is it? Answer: -0.009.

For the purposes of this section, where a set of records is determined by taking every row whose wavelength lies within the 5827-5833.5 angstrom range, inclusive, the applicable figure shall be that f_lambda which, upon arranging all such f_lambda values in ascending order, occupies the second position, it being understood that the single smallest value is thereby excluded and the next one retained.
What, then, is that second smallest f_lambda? 40.9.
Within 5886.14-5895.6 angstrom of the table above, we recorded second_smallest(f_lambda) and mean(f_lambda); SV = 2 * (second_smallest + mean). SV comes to 113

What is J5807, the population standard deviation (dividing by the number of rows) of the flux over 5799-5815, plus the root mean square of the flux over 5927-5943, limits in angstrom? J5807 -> 44.0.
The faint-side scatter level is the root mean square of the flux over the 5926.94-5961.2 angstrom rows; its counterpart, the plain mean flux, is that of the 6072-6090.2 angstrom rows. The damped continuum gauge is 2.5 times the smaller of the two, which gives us 102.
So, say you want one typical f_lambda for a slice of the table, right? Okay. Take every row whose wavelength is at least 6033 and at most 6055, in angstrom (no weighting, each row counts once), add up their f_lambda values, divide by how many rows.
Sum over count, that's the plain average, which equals 41.9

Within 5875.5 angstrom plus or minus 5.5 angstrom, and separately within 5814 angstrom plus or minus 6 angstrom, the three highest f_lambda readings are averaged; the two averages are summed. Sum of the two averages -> 87.3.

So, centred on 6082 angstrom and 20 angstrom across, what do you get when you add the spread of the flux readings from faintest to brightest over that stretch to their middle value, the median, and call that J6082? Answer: 47.3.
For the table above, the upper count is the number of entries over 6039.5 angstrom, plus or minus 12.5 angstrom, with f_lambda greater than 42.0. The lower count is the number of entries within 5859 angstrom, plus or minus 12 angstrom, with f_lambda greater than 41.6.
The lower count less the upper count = -1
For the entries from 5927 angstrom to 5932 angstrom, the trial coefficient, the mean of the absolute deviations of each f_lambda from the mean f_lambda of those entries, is 1.6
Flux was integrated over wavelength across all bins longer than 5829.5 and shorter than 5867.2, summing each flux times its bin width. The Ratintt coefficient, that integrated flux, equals 1555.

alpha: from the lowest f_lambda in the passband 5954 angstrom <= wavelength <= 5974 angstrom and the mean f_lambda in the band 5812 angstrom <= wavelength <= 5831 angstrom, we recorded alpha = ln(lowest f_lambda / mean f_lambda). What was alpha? -0.08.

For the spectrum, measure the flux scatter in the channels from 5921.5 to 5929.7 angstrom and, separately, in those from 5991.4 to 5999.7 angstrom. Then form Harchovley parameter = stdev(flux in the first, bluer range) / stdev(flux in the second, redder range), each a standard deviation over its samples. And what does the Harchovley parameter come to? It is 2.5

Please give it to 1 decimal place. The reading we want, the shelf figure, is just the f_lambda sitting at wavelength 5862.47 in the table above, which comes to 39.8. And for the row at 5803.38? 42.6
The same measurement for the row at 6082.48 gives 41.0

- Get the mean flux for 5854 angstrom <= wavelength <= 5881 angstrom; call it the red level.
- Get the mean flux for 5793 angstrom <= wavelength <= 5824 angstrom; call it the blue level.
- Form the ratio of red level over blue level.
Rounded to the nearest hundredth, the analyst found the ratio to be 0.96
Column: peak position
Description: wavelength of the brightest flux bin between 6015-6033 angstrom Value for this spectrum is 6015.63 angstrom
